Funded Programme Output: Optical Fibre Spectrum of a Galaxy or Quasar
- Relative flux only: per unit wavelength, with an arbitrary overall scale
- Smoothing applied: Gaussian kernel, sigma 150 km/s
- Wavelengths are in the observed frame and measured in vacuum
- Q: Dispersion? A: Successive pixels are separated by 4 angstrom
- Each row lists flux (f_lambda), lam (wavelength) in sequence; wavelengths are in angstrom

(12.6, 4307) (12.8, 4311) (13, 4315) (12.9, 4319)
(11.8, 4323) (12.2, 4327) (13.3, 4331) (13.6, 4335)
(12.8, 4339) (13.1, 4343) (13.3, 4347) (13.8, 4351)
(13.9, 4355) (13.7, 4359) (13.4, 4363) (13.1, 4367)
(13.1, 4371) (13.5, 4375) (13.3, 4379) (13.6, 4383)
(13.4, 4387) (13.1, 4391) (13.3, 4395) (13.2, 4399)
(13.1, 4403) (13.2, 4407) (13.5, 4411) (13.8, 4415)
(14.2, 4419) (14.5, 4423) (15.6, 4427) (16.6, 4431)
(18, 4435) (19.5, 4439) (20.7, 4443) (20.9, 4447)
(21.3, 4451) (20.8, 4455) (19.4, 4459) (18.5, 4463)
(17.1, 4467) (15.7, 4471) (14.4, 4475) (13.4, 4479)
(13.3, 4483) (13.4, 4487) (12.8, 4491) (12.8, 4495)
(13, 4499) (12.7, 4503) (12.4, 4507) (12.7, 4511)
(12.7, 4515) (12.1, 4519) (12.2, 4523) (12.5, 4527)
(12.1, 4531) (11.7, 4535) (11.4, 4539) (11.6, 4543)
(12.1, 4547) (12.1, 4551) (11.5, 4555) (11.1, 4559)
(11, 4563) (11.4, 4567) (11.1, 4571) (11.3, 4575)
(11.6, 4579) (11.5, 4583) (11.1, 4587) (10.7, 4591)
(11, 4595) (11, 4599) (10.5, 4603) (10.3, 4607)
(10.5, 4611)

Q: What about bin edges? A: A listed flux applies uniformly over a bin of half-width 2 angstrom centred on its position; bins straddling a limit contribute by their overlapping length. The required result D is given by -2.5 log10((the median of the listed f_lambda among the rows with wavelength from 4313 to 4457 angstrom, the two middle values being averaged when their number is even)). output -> -2.82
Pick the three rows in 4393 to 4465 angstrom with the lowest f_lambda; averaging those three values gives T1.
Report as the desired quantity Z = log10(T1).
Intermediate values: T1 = 13.2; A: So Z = 1.12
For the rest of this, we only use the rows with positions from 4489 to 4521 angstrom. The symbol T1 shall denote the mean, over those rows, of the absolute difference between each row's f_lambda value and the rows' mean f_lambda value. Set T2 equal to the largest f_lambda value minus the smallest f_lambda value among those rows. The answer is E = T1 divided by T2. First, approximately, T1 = 0.20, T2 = 0.9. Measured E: 0.222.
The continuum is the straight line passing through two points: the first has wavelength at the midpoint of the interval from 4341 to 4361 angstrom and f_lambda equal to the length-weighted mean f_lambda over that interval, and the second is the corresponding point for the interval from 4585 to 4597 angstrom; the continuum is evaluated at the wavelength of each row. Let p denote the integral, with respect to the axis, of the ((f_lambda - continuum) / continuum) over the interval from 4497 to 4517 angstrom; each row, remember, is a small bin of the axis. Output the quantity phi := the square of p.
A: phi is 2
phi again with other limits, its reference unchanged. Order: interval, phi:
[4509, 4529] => 2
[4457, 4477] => 59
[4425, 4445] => 74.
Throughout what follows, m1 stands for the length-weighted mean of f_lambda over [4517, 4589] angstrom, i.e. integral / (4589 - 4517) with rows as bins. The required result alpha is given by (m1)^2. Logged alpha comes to 135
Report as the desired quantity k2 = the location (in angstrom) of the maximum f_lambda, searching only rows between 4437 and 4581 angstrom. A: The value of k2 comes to 4451 angstrom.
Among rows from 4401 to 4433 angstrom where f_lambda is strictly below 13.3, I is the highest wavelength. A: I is 4407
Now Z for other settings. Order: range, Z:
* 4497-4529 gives 1.09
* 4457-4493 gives 1.12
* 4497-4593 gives 1.04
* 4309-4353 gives 1.09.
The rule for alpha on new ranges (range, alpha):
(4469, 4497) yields 187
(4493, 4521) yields 159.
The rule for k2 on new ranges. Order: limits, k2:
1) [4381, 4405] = 4383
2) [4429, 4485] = 4451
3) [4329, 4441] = 4439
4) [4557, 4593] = 4579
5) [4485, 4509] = 4487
